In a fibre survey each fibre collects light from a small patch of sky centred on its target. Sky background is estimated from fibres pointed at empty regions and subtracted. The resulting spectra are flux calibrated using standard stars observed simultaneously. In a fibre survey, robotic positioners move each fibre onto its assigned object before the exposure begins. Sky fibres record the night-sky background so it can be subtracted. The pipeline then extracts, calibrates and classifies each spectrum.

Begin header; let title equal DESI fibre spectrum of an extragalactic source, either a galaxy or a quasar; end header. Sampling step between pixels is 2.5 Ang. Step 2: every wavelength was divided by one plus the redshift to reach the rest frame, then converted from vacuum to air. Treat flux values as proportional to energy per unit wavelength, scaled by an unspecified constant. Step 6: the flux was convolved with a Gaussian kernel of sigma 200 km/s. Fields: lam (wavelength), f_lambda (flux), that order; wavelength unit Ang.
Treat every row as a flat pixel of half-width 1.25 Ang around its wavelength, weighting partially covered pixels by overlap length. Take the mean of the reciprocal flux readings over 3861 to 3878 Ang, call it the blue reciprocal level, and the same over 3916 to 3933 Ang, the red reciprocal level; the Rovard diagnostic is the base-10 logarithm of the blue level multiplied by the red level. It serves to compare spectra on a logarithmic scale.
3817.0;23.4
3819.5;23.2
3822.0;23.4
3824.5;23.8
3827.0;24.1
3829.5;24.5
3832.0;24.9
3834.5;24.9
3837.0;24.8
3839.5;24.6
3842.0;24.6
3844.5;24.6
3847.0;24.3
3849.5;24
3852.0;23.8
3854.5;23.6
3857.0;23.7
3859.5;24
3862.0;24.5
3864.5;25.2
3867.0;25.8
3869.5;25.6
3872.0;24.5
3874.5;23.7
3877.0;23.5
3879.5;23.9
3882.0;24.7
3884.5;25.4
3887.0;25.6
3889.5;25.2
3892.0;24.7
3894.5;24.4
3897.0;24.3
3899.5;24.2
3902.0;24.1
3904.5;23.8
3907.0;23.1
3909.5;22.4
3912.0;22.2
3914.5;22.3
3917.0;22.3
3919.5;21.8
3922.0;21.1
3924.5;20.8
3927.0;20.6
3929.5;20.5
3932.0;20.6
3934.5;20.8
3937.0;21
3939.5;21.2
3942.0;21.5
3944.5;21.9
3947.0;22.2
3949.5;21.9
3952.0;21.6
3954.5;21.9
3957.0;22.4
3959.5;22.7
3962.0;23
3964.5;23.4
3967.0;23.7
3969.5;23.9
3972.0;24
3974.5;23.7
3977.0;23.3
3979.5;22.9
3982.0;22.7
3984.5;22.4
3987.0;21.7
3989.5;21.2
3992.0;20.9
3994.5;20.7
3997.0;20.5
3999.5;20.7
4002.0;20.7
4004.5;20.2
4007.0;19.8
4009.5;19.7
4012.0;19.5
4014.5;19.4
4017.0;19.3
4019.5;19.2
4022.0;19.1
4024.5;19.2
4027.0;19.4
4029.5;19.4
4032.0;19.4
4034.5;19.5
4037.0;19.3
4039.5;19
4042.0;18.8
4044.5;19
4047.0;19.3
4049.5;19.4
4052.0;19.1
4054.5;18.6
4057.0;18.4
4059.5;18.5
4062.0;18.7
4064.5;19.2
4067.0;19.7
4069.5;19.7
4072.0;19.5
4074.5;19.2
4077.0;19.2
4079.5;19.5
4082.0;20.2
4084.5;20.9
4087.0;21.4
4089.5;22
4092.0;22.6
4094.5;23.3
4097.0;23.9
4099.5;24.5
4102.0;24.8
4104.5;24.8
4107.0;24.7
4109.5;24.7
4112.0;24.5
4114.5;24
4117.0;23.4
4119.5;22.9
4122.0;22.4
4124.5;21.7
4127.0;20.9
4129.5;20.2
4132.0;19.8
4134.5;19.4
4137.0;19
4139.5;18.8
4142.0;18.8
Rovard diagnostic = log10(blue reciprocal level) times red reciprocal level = -0.066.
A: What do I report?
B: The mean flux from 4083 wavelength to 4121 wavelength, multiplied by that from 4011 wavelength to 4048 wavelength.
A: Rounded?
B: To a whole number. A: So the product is 452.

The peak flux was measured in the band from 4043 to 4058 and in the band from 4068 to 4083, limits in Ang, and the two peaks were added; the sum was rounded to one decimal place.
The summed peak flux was 39.6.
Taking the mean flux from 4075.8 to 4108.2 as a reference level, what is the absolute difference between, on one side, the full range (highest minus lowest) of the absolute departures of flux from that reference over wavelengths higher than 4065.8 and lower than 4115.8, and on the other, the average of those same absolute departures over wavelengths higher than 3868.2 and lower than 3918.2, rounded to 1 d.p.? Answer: 1.5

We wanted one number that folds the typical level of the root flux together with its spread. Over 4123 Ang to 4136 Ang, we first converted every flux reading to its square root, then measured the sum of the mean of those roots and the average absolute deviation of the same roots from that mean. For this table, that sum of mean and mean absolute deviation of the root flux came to 4.60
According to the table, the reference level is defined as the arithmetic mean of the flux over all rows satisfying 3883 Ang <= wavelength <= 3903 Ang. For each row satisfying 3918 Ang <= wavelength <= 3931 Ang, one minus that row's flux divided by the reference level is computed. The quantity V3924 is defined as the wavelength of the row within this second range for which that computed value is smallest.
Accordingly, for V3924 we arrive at 3919.5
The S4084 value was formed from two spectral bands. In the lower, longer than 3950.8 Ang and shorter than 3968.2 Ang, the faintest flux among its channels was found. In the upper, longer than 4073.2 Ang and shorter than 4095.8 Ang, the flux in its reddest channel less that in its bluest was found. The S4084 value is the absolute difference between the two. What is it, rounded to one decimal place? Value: 17.5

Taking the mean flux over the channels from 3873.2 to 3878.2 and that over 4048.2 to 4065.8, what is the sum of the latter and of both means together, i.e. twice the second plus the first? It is 61.3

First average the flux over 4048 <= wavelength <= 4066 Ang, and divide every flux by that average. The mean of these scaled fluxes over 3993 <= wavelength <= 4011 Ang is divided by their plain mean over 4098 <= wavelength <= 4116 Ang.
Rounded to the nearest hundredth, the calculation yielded 0.83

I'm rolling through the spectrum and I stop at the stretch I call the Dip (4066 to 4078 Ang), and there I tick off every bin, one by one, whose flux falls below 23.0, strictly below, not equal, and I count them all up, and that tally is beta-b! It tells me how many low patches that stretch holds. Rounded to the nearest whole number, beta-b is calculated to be 5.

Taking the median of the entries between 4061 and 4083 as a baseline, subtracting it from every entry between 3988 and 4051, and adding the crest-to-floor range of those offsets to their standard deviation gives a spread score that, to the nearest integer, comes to 3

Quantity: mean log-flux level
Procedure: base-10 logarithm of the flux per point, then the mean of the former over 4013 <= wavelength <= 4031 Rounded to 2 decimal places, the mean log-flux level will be 1.29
